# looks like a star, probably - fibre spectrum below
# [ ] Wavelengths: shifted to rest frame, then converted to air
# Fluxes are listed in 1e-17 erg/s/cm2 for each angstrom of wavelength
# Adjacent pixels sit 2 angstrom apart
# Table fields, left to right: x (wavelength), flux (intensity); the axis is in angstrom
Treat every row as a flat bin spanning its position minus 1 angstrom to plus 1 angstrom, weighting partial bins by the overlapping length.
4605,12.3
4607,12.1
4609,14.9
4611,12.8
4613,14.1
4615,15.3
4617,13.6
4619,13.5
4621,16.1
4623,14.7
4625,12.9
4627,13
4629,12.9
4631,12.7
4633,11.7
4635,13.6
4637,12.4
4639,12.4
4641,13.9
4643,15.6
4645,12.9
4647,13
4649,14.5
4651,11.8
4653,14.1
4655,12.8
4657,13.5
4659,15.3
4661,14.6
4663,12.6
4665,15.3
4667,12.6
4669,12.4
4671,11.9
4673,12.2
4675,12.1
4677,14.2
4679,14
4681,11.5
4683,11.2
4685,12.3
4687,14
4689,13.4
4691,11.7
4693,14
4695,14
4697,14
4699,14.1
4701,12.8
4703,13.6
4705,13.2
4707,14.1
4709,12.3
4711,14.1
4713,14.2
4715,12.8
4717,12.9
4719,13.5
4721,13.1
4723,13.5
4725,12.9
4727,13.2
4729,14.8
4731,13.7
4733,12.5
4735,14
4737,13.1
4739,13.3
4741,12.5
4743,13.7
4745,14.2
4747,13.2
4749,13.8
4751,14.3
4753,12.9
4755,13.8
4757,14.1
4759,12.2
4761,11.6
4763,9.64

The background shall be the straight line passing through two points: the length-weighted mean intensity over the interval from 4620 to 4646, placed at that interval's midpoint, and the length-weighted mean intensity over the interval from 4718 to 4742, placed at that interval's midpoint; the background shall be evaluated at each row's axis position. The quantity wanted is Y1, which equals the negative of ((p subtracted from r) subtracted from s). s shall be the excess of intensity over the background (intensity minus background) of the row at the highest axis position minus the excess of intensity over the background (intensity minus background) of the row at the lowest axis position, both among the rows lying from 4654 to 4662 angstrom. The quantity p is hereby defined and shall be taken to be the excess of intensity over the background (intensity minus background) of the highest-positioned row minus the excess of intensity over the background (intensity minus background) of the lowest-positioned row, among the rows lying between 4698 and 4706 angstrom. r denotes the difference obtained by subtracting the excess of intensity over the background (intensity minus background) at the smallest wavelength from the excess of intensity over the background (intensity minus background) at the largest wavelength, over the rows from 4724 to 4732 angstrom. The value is -0.1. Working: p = -0.9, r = 0.8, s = 1.8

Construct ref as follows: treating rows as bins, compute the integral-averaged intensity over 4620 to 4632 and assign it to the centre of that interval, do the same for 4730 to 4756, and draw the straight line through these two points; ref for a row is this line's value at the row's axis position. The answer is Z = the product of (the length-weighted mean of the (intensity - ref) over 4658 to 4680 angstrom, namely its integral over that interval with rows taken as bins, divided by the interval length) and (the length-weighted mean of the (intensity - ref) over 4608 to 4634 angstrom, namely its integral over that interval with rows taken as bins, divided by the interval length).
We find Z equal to 0.00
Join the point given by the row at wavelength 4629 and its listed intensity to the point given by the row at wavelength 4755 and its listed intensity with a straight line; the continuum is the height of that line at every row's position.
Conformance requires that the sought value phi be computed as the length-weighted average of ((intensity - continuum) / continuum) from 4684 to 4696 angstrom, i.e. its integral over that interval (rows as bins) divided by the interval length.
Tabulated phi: -0.01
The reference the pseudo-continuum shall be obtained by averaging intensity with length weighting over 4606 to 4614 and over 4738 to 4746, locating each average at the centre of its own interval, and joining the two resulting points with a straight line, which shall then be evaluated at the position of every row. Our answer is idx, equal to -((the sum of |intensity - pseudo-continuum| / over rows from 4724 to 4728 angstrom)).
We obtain -0.8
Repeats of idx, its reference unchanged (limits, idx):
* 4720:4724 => -0.4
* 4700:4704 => -0.8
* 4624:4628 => -1.0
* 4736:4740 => -0.5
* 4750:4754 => -1.4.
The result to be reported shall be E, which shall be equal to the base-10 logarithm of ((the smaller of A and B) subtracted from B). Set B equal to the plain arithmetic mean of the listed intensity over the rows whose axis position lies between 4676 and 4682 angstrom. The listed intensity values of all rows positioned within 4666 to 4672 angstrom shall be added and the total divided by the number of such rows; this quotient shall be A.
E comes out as -0.03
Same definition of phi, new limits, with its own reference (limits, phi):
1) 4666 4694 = -0.04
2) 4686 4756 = -0.01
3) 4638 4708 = 0.01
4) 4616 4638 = 0.04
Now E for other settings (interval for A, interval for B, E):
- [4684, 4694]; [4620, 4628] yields 0.04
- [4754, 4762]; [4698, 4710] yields -0.37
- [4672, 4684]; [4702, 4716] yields -0.03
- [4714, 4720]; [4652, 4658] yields -0.40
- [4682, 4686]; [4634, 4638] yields 0.10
